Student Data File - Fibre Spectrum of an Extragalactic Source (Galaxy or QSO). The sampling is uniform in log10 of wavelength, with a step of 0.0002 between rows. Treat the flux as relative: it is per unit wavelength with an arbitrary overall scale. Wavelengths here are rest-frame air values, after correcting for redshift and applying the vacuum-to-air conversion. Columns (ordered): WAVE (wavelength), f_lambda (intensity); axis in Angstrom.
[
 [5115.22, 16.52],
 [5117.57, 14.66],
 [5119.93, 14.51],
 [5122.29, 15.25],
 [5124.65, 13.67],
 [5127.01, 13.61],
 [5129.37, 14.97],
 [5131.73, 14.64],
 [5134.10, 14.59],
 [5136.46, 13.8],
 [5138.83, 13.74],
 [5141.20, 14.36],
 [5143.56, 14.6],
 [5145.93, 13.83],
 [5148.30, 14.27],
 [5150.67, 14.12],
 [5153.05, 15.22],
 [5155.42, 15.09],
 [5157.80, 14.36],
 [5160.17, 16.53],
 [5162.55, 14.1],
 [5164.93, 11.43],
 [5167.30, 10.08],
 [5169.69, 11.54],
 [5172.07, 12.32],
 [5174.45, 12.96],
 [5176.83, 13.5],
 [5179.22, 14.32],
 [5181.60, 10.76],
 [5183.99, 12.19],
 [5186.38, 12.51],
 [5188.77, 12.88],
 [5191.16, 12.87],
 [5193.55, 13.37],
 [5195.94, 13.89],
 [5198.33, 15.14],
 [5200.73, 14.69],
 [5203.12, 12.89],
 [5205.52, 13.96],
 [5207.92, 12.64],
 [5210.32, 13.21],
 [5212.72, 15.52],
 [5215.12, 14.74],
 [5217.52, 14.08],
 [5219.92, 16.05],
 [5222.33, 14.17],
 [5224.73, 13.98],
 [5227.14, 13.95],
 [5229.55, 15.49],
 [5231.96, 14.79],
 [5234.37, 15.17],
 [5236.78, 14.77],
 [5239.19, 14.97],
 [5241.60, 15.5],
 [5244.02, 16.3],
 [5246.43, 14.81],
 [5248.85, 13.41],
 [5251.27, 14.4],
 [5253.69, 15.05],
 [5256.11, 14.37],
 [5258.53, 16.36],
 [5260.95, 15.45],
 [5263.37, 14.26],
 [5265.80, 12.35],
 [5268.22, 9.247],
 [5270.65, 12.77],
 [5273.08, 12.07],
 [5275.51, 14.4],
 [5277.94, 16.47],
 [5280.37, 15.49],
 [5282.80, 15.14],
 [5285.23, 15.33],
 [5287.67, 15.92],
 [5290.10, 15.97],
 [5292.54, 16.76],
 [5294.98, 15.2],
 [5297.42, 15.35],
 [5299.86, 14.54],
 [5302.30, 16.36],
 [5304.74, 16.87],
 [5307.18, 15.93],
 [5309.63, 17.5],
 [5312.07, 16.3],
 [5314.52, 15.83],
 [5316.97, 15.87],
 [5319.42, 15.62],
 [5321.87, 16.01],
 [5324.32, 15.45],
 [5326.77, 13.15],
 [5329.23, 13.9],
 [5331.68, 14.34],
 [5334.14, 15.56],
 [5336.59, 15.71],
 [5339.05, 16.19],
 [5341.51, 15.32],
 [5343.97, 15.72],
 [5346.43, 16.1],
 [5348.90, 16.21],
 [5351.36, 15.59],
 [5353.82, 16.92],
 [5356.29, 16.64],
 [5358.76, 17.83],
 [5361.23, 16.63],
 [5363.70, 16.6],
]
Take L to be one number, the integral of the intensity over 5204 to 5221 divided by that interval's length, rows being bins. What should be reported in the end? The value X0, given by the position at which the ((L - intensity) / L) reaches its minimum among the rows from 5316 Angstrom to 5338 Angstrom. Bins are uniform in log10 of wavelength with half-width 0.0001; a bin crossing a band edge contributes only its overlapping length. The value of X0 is 5321.87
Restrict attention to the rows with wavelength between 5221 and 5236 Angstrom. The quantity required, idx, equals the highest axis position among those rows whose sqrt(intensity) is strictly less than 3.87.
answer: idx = 5231.96 Angstrom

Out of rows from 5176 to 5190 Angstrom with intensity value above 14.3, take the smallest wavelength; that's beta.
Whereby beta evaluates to 5179.22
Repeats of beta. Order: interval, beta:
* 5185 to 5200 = 5198.33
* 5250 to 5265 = 5251.27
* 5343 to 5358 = 5343.97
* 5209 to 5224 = 5212.72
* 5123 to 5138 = 5129.37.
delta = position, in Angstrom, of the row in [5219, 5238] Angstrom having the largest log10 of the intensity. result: 5219.92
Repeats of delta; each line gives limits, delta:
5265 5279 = 5277.94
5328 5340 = 5339.05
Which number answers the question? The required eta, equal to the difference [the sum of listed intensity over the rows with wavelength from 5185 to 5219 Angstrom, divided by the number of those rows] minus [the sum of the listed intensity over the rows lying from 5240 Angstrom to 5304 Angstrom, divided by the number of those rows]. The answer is -1.0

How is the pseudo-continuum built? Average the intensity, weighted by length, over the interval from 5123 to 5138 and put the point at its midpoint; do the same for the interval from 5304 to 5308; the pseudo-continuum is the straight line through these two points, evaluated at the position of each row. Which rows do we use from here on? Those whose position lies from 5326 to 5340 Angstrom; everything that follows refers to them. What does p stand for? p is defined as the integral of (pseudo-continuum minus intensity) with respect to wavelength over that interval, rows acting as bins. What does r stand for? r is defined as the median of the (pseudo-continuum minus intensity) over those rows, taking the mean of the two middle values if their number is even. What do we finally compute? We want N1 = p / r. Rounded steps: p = 27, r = 1.8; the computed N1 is 14.9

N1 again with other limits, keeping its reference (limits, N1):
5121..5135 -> 9.9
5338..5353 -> 15.5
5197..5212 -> 12.5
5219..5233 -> 10.4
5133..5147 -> 10.8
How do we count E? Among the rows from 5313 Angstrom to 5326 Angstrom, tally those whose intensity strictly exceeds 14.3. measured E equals 5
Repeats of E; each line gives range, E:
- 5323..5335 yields 3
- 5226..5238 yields 4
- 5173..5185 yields 1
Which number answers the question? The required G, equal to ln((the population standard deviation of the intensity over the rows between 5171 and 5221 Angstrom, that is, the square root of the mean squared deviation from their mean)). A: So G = 0.2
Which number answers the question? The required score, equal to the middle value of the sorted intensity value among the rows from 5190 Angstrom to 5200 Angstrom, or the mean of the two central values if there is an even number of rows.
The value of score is 13.6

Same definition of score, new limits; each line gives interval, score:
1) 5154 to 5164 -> 14.7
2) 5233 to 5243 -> 15.1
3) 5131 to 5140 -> 14.2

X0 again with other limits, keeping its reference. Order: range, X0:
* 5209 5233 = 5219.92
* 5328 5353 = 5348.90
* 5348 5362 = 5358.76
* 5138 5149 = 5143.56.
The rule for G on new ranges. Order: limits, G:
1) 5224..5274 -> 0.5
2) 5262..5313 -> 0.6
